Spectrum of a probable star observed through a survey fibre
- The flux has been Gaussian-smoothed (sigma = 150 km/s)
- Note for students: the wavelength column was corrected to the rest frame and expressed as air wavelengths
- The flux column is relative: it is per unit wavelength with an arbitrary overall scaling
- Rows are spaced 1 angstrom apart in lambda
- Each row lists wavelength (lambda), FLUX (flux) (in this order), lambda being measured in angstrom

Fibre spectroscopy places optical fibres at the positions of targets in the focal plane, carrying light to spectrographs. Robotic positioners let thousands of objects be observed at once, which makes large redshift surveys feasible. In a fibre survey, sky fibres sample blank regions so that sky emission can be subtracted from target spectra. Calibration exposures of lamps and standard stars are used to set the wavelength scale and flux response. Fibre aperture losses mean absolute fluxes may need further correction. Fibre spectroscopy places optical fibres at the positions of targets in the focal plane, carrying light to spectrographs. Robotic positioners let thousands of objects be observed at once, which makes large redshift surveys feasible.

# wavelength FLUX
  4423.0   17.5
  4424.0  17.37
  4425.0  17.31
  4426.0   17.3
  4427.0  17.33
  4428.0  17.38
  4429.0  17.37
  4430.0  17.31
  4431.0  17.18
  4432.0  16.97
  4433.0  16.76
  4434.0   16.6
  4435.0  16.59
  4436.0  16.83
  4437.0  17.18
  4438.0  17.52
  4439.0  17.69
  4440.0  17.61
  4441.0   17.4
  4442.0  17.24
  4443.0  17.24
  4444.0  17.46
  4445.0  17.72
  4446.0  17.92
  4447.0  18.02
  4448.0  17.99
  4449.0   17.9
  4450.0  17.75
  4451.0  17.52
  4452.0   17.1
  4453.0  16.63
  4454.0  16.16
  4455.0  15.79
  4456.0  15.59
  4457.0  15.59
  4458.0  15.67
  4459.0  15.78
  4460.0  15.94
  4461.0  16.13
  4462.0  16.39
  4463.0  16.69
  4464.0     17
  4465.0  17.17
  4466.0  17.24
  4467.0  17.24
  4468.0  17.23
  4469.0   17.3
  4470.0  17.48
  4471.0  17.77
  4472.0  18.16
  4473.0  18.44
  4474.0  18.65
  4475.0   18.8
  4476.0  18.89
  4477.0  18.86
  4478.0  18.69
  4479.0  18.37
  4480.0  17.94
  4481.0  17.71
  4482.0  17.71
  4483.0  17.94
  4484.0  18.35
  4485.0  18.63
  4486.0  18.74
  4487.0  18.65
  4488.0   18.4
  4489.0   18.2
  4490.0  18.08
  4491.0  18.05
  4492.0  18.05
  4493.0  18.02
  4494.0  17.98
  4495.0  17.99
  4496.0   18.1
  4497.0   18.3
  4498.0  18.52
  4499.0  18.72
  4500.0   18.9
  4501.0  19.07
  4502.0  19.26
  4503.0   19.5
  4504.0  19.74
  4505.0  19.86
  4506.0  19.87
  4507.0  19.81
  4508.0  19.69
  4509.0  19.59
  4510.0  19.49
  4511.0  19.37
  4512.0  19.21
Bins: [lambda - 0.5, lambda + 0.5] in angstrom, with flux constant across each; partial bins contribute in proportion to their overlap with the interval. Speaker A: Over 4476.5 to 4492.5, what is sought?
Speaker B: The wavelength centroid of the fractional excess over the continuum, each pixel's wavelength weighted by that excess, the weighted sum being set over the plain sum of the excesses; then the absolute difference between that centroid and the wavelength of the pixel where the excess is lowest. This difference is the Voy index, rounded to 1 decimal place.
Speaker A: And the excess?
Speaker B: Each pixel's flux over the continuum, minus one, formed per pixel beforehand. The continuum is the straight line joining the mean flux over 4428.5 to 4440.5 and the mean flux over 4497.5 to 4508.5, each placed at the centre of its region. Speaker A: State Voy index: 4.5 angstrom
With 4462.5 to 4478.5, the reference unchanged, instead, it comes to 1.7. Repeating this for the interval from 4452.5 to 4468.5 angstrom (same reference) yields 2.5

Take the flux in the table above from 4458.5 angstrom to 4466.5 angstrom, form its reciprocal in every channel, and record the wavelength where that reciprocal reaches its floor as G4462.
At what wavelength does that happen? 4466.0 angstrom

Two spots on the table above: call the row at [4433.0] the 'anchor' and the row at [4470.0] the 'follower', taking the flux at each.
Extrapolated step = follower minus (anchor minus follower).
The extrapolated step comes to 18.2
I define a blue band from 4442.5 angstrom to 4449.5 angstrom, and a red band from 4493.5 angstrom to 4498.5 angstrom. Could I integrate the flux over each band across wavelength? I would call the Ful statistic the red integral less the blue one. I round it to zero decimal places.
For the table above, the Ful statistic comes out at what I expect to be -33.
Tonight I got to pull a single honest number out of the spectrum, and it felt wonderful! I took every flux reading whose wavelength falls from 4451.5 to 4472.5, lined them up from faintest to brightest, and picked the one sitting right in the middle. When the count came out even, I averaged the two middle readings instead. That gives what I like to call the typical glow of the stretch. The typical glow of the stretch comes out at 16.7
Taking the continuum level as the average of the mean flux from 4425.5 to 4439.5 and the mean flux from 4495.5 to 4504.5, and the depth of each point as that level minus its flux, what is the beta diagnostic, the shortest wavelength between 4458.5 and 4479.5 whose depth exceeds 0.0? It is 4459.0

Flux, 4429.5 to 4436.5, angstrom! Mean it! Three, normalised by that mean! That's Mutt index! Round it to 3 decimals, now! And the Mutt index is 0.178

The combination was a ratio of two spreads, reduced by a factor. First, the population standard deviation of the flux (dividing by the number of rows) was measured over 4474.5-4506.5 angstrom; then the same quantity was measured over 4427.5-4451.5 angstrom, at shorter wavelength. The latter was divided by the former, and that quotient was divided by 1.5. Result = 0.5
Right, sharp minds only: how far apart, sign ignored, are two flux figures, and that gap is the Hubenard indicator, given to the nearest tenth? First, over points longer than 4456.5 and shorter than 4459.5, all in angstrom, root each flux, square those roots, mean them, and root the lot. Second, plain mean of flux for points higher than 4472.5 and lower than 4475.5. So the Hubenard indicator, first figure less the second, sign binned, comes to 14.7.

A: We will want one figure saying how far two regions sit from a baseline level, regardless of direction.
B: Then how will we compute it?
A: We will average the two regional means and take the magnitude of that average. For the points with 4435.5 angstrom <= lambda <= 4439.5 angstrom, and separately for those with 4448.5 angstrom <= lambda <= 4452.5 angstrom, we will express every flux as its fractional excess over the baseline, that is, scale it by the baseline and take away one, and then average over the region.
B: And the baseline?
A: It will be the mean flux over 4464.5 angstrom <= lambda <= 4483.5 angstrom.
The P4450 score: 0.030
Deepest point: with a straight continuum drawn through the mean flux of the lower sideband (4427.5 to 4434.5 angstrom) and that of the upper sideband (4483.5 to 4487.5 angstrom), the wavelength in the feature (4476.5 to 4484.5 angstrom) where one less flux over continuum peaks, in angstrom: 4482.0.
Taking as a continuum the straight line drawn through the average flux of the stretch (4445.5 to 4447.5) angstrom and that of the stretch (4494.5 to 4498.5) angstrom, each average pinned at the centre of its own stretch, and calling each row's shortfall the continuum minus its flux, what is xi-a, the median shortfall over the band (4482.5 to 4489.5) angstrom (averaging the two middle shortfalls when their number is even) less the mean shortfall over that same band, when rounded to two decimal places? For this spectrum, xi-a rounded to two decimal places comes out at 0.03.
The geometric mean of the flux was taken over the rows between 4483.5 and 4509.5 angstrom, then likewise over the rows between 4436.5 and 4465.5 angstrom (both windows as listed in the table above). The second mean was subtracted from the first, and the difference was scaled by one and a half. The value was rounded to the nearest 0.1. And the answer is 2.7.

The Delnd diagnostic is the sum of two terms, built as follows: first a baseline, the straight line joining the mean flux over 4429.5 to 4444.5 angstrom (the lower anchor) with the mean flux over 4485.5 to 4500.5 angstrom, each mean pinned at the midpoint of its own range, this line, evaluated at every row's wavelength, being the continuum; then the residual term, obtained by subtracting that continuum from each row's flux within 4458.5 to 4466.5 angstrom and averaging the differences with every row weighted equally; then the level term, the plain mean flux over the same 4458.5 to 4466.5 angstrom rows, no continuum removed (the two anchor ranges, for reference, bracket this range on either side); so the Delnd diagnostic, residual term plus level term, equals 15.4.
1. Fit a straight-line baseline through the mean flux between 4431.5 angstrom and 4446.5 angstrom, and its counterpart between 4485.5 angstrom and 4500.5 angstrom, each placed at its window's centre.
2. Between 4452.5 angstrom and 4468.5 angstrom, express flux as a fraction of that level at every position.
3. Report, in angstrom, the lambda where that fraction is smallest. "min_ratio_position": 4457.0 angstrom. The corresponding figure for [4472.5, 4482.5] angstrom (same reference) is 4482.0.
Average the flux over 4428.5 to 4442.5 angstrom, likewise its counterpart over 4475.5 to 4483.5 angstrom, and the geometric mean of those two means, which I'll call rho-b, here 17.7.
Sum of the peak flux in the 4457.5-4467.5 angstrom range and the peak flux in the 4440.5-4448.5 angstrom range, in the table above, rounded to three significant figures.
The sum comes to 35.3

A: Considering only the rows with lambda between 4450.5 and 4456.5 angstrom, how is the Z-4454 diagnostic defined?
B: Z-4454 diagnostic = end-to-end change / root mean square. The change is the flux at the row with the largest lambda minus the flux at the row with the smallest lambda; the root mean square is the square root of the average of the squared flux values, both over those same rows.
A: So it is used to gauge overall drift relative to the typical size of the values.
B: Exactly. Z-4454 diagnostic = -0.12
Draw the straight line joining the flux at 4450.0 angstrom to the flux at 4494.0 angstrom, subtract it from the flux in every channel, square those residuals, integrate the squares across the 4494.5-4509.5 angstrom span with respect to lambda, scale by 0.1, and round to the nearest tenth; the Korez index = 2.4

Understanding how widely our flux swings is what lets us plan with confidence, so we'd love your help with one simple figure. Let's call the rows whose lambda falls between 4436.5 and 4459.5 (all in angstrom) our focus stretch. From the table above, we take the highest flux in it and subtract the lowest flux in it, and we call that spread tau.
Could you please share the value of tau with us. 2.4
